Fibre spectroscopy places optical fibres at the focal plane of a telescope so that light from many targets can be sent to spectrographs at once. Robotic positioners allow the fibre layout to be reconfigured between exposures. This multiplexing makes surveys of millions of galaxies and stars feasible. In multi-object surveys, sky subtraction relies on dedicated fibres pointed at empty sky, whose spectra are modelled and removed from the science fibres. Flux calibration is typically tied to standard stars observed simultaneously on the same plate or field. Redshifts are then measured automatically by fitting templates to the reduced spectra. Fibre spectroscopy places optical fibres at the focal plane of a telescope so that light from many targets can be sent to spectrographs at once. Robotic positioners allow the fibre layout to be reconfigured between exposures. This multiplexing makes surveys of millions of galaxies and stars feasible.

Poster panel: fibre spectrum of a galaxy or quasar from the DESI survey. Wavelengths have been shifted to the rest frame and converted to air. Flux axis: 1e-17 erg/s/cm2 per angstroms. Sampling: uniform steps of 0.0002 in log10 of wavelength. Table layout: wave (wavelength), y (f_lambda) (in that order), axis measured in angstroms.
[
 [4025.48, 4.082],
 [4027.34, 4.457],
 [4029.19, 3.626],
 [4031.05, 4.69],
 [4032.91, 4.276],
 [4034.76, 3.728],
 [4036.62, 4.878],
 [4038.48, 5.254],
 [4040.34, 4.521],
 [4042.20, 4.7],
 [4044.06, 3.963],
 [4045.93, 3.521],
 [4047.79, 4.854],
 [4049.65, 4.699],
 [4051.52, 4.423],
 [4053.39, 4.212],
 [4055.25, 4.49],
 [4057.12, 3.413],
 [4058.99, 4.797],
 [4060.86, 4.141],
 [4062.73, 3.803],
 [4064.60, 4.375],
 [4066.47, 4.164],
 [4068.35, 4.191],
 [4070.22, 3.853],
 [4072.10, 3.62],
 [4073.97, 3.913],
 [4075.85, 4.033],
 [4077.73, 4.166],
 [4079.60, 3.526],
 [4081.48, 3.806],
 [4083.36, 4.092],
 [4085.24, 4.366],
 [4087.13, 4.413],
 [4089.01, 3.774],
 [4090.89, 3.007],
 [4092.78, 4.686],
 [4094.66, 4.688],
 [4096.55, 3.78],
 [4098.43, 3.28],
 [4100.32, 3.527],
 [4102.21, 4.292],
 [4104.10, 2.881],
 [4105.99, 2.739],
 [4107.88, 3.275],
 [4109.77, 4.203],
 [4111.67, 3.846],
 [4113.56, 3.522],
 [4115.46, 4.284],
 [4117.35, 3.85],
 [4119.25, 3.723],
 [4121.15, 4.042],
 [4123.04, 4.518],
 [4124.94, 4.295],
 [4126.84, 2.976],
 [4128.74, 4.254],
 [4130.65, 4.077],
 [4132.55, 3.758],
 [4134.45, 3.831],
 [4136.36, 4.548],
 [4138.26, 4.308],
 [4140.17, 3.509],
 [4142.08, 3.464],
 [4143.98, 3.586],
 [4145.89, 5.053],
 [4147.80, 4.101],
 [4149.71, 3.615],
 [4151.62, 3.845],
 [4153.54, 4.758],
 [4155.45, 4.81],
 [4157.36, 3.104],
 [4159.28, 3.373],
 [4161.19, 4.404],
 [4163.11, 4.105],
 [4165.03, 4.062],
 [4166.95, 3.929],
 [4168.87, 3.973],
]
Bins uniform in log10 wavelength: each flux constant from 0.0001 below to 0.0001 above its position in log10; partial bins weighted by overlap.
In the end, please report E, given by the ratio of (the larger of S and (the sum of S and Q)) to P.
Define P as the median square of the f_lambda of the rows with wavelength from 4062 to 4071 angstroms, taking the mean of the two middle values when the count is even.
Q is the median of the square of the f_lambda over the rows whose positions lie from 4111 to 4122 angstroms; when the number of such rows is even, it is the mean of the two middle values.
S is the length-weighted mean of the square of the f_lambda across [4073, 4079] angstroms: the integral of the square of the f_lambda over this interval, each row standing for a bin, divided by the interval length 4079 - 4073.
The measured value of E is 1.78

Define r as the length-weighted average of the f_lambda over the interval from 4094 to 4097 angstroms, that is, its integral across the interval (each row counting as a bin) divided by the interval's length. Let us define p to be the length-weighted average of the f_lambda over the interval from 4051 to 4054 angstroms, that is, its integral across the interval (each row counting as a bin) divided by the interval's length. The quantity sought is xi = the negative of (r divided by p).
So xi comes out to -0.99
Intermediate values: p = 4.31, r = 4.26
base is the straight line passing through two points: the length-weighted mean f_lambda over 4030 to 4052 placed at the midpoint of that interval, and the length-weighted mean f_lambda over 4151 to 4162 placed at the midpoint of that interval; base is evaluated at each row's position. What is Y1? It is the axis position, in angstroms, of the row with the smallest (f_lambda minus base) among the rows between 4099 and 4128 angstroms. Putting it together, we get 4105.99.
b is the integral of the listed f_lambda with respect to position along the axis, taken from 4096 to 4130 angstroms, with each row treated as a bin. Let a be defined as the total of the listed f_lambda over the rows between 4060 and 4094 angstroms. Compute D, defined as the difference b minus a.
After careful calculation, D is 55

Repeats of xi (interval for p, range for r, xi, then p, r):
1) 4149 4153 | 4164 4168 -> -1.04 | 3.84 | 3.99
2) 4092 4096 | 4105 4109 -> -0.67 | 4.60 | 3.06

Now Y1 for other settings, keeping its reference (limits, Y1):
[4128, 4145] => 4142.08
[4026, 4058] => 4057.12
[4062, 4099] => 4090.89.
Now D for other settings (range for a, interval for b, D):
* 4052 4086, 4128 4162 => 64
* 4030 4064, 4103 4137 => 51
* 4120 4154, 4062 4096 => 64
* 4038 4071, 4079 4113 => 51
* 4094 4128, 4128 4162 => 69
